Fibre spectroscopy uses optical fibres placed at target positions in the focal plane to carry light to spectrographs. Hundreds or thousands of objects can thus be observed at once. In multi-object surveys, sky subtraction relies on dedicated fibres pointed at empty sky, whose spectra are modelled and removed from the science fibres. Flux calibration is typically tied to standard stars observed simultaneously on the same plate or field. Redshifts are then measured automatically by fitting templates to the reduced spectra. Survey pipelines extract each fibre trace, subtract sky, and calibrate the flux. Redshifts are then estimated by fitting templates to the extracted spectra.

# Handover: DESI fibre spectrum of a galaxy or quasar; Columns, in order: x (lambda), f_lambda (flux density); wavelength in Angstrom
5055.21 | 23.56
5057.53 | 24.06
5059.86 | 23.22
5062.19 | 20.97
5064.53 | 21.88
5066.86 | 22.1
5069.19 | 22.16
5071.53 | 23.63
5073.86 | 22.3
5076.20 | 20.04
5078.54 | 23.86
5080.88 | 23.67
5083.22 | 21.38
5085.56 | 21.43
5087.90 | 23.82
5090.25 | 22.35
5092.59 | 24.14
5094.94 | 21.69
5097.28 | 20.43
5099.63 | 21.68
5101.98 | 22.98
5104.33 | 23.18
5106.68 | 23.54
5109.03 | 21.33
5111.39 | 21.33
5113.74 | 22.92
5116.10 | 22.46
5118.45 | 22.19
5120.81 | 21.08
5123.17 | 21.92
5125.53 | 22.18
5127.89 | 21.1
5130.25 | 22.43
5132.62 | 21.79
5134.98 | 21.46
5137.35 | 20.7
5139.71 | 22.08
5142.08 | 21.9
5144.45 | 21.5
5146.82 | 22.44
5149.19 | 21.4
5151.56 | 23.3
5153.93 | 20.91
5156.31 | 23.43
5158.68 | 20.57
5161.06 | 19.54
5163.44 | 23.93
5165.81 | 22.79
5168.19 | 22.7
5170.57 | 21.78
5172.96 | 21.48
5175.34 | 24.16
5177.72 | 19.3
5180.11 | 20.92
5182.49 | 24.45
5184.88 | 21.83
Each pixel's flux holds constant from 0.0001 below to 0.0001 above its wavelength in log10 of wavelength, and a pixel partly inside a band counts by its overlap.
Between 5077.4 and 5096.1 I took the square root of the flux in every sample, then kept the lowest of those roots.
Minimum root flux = 4.62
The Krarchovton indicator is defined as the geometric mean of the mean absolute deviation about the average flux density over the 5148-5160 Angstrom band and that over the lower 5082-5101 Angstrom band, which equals 1.07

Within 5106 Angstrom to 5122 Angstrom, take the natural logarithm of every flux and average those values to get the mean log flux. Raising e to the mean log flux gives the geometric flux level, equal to 22.1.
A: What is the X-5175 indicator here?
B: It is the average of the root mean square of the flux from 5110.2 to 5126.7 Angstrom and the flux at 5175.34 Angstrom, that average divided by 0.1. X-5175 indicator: 231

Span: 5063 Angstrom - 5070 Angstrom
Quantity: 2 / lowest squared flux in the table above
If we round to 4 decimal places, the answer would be 0.0042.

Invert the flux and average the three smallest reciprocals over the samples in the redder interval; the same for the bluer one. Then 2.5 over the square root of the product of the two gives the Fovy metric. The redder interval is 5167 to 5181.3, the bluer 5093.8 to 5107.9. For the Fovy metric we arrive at 57.6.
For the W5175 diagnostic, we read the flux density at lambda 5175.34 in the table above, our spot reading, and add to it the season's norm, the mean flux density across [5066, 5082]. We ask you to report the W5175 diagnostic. 46.7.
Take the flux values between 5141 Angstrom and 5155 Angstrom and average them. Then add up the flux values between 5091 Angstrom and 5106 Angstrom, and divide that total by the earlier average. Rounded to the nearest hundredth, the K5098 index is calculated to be 6.12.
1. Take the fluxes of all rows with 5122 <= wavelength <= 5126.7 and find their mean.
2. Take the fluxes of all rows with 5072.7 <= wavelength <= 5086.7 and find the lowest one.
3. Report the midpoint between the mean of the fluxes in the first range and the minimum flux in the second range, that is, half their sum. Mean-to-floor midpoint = 21.0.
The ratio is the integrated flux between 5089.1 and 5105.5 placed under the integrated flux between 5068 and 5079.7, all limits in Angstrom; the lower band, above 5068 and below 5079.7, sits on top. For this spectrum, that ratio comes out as 0.7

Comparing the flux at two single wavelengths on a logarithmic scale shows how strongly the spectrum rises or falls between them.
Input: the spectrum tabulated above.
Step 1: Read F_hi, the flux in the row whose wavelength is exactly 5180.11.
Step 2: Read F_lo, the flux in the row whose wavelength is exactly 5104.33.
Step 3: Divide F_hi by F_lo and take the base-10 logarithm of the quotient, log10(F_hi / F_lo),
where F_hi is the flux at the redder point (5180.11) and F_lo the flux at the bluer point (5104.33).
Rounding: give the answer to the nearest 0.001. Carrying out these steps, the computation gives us -0.045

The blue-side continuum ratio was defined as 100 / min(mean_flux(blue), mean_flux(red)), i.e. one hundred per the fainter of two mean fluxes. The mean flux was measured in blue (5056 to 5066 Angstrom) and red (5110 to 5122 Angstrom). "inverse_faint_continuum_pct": 4.55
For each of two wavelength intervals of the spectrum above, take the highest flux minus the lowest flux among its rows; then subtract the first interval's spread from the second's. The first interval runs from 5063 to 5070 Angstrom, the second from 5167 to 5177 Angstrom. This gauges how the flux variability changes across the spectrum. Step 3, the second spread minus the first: 2.4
